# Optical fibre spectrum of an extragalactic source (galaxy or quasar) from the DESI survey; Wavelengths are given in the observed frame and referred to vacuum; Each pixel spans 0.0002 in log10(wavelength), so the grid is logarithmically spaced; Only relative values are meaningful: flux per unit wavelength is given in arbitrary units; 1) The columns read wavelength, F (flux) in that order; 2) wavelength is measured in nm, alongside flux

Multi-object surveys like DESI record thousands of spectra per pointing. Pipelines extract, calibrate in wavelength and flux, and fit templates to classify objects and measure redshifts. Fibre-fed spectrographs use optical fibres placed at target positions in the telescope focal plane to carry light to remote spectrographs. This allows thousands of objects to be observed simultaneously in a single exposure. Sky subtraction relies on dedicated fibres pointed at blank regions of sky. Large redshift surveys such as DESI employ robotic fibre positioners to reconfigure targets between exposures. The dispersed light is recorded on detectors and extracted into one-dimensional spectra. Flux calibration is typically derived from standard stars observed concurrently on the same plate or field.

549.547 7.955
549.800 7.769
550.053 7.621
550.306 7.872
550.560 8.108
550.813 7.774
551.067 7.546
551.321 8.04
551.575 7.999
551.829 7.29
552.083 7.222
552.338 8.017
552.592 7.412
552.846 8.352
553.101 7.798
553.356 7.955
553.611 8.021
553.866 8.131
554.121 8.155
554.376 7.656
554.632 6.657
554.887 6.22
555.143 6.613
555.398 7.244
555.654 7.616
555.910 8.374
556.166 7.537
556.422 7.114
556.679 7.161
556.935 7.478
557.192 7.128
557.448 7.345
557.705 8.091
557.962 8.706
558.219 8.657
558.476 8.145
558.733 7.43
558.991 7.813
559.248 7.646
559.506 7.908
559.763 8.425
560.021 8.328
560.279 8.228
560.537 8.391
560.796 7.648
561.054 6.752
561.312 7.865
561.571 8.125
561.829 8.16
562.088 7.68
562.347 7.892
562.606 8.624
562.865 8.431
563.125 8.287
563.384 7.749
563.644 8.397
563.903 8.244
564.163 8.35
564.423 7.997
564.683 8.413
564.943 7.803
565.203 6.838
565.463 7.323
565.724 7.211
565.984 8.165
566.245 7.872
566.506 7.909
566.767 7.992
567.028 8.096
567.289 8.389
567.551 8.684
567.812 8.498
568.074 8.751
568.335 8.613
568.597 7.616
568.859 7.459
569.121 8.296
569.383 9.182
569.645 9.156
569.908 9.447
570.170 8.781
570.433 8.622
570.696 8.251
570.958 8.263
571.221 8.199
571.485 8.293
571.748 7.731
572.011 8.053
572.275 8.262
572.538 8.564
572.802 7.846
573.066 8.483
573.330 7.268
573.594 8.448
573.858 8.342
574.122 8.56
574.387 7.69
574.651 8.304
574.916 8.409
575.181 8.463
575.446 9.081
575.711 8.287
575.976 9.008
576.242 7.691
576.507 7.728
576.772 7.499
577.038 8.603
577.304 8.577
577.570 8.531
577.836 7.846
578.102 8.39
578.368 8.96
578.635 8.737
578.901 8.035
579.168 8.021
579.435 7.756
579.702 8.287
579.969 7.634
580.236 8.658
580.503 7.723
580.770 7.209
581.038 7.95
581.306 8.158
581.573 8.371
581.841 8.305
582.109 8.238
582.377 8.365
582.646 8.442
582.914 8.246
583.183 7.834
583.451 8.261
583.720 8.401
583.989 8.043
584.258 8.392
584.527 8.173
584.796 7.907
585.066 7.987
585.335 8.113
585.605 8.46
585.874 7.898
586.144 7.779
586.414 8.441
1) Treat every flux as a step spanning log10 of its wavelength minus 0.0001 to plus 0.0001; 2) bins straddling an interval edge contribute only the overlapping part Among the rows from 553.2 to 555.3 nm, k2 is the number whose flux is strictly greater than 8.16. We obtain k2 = 0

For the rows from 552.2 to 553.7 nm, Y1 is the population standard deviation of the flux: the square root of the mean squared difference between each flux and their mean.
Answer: 0.28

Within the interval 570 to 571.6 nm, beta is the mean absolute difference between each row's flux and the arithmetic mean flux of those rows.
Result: 0.20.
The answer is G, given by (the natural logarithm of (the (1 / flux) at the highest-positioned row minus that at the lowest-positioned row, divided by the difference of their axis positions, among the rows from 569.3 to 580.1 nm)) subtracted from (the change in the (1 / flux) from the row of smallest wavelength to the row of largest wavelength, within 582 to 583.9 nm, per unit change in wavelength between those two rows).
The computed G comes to 6.17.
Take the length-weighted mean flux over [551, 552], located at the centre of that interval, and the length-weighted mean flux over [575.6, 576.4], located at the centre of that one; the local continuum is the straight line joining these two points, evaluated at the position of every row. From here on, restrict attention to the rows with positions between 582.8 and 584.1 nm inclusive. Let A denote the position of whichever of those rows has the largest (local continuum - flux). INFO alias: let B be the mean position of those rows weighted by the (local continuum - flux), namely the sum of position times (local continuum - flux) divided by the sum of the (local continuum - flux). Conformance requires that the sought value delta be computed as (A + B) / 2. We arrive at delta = 583.31 nm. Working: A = 583.183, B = 583.44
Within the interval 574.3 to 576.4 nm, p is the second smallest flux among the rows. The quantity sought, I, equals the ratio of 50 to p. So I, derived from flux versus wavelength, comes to 6.50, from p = 7.691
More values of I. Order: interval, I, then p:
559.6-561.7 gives 6.54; 7.648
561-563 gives 6.51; 7.68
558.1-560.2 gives 6.54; 7.646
